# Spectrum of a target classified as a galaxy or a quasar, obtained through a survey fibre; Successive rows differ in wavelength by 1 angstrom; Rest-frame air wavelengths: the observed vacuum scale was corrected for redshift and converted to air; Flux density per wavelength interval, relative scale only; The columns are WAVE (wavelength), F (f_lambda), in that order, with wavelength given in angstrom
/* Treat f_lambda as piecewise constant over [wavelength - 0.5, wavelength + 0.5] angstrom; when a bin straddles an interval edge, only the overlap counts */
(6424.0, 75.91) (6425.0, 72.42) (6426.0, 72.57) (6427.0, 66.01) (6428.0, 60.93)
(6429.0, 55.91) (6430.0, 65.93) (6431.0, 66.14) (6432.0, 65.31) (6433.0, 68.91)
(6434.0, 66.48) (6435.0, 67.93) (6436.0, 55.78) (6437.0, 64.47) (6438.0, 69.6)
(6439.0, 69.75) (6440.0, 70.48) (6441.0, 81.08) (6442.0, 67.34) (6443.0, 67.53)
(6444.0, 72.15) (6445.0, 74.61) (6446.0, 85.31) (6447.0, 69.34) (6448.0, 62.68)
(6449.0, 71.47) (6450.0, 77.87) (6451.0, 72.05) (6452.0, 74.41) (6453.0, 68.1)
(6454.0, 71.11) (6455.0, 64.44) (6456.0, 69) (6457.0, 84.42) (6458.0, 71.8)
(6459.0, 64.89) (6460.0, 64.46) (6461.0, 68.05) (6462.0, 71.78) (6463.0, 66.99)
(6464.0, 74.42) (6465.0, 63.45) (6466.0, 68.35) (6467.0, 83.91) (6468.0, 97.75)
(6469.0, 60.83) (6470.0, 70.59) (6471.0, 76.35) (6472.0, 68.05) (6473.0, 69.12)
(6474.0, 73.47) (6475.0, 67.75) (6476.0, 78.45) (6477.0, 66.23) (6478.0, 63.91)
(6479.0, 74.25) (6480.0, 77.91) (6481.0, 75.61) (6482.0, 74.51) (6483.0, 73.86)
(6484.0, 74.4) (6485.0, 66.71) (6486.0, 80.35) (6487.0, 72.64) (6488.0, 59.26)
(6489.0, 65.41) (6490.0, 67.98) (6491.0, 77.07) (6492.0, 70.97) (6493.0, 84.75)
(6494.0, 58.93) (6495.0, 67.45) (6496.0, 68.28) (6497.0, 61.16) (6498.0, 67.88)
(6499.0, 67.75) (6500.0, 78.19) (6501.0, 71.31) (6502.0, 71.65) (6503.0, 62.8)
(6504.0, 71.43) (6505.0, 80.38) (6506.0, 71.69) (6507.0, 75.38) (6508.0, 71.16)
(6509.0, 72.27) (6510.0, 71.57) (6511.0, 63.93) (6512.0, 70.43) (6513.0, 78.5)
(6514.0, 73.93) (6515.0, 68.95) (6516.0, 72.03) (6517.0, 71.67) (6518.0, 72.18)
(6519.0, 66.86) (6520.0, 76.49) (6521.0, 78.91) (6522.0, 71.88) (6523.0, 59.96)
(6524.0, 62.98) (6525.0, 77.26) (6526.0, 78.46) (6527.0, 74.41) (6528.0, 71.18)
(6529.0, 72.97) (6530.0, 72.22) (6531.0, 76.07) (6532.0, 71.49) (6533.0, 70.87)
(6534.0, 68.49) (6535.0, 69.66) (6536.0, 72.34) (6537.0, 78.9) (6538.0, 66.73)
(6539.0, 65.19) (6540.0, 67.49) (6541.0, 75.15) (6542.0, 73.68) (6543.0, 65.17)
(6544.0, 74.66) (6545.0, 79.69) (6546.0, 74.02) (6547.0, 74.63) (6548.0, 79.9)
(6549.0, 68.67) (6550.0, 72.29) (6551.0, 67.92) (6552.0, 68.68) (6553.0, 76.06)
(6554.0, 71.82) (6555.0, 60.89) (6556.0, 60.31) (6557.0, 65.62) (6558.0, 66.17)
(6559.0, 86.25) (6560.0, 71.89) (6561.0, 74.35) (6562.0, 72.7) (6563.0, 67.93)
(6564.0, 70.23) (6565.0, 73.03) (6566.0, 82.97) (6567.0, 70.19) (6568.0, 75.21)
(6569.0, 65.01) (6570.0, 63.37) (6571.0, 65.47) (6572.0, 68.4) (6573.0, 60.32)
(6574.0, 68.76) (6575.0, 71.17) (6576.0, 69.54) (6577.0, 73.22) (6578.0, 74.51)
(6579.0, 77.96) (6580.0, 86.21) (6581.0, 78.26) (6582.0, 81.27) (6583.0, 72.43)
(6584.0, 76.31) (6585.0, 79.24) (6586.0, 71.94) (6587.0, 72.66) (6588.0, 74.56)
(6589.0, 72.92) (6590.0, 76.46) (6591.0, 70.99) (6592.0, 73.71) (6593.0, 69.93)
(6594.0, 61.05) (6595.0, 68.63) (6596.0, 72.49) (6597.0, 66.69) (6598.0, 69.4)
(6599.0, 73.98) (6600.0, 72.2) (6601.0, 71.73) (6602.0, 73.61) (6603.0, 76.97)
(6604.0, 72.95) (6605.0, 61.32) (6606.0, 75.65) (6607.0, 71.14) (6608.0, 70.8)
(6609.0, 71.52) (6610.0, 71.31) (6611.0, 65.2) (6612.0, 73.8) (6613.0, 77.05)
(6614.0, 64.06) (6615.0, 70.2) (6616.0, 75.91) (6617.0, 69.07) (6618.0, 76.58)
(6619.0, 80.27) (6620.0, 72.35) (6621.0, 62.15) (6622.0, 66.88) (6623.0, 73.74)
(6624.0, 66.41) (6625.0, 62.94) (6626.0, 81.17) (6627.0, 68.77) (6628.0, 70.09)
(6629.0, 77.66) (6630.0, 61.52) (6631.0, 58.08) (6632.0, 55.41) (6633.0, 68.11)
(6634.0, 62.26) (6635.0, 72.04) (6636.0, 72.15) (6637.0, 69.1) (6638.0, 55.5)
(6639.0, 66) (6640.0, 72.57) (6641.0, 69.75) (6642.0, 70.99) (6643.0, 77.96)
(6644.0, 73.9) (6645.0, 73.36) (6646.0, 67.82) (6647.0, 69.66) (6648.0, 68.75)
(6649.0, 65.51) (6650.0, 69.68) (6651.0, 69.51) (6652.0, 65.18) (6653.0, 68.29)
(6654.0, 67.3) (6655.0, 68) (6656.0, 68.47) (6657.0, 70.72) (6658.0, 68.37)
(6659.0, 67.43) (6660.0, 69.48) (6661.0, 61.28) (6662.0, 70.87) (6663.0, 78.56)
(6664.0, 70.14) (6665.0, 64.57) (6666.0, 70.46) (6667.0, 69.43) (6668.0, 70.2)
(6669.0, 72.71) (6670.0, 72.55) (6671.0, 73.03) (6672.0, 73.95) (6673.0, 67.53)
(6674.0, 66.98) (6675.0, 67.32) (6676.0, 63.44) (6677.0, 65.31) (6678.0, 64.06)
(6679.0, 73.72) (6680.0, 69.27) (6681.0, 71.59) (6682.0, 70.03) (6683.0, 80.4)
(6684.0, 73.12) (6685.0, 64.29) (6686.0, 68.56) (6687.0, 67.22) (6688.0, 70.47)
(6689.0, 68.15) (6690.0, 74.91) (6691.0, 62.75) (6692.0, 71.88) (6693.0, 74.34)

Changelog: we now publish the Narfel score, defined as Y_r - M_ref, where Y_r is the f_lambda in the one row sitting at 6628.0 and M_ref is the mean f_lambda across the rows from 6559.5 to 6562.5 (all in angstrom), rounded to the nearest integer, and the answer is -3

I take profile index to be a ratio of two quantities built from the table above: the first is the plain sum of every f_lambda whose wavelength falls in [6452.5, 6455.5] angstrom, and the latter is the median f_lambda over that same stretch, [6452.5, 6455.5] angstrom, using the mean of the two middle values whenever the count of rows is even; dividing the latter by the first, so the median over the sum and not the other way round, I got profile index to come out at 0.334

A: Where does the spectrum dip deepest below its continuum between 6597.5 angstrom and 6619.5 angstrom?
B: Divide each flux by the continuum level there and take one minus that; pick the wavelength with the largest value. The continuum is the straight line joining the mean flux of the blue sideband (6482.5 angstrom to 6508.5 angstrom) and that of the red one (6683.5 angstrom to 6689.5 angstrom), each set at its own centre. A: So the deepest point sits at 6605.0 angstrom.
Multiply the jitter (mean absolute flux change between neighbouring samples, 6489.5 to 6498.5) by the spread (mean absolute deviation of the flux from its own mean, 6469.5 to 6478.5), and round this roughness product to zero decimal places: 37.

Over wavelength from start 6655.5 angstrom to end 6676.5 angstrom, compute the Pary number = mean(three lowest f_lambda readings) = 63.1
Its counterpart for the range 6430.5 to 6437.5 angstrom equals 61.9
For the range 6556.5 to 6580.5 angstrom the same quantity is 62.9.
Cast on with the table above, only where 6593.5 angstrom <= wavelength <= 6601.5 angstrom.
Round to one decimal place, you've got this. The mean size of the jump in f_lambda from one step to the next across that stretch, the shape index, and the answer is 3.8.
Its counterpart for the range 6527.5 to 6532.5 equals 2.7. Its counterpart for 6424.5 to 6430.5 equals 5.4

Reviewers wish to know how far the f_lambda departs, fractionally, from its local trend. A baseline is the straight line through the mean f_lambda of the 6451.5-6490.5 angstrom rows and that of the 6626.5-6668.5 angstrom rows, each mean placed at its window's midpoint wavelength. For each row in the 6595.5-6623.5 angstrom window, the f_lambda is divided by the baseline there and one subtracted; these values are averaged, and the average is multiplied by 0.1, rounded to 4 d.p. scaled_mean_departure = 0.0033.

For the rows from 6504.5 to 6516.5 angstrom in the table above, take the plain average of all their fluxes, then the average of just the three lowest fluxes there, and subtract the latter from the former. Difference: 4.7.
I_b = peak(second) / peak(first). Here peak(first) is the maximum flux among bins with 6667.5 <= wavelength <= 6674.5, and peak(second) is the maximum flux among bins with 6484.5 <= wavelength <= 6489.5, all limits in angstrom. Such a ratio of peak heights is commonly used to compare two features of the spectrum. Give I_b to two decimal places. 1.09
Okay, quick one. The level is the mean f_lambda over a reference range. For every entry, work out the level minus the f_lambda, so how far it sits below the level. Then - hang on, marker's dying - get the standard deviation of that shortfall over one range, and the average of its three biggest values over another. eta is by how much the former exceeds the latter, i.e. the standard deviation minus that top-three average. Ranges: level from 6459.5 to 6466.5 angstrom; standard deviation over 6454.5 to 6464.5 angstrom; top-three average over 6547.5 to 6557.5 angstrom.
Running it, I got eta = 0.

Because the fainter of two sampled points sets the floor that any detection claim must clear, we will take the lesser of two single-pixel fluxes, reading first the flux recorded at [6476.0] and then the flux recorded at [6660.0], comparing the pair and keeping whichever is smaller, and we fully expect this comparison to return 69.5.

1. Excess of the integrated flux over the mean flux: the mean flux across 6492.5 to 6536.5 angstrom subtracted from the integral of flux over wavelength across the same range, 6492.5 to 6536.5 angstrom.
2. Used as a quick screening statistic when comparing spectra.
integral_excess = 3067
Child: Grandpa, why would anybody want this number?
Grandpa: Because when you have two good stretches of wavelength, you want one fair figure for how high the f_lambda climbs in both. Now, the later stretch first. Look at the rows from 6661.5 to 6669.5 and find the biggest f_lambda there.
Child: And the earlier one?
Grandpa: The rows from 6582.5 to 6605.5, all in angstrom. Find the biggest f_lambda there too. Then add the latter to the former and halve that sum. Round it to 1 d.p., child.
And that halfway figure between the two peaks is 78.9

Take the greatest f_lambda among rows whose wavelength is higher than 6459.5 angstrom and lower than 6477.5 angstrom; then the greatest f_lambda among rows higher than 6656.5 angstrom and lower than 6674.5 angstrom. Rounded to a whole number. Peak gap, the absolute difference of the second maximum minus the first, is 19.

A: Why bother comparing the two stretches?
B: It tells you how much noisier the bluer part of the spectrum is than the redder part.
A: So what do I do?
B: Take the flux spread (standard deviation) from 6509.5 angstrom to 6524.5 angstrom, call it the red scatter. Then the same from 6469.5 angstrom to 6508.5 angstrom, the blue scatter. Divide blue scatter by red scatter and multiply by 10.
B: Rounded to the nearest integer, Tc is 11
